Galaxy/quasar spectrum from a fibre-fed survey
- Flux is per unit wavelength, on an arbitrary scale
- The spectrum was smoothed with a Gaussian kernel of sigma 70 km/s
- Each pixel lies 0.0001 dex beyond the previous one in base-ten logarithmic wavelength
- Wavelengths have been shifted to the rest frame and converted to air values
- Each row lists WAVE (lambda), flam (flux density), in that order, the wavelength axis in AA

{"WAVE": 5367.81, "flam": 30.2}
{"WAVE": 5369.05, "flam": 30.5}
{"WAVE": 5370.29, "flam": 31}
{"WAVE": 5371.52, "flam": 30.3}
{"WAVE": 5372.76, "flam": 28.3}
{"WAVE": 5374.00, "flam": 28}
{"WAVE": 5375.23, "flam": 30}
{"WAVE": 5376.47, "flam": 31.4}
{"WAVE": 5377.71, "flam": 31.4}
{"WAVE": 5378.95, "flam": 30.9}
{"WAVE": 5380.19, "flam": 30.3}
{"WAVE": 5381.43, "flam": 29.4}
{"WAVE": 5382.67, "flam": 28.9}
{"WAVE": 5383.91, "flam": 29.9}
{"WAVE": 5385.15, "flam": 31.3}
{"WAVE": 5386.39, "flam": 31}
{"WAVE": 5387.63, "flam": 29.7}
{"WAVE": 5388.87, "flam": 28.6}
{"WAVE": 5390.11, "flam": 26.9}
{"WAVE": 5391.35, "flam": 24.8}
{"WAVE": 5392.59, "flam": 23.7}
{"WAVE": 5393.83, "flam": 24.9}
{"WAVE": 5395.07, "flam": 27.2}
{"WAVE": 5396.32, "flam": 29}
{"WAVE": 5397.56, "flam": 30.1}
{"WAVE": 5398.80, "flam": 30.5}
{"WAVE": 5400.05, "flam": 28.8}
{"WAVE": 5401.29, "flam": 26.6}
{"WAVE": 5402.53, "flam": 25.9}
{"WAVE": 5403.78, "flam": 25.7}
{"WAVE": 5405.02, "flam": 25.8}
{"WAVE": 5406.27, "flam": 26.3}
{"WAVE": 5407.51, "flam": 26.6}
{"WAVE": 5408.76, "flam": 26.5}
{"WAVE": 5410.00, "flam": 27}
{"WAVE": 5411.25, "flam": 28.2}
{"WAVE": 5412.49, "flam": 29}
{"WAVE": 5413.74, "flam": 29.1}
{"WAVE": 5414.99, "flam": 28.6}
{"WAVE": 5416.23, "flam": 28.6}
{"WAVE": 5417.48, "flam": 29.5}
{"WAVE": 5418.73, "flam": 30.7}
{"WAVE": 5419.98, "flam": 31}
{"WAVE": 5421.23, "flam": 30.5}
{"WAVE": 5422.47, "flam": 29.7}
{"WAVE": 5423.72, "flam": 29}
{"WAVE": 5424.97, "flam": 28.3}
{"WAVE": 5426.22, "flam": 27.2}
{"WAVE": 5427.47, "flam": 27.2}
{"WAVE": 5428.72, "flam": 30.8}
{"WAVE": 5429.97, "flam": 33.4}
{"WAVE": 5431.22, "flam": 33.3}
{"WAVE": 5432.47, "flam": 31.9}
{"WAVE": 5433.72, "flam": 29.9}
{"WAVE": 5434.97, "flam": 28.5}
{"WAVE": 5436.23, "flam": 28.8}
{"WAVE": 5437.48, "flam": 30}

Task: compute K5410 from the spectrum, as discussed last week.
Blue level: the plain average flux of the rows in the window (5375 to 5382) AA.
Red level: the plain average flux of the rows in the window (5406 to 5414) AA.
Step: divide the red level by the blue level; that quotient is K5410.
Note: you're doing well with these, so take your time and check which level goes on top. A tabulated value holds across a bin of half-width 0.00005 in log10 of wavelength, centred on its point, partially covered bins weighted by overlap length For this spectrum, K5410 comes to 0.90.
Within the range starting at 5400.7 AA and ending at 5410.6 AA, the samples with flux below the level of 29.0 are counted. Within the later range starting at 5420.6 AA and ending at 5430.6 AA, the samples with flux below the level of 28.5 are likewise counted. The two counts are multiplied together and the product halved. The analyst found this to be 12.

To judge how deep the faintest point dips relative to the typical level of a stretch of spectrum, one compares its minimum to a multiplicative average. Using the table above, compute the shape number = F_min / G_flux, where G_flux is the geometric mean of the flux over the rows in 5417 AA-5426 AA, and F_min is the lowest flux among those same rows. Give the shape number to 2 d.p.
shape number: 0.95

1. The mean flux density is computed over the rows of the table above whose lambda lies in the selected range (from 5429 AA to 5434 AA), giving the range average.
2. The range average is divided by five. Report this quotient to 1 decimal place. 6.4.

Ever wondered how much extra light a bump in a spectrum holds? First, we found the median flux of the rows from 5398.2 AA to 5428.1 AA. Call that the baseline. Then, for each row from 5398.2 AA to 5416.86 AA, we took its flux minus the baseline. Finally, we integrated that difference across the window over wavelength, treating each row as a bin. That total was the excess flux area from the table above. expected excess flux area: -16.9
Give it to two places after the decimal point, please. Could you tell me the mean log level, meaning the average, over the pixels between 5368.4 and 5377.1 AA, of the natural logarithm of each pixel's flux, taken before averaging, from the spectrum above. 3.40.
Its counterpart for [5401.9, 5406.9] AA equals 3.26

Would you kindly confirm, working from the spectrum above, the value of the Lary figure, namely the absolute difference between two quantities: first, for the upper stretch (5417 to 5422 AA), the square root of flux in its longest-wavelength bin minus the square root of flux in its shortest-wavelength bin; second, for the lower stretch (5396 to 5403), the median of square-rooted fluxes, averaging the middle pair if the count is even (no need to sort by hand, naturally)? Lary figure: 5.3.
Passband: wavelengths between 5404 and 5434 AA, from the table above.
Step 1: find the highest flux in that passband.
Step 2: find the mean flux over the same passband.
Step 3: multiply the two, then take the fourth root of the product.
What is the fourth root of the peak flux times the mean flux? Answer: 5.58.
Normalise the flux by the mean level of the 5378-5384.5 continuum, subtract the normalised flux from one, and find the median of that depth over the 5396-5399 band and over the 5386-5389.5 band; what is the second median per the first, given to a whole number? -1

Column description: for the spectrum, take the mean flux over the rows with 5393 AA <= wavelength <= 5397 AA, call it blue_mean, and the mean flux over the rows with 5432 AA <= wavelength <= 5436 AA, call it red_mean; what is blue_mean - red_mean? -3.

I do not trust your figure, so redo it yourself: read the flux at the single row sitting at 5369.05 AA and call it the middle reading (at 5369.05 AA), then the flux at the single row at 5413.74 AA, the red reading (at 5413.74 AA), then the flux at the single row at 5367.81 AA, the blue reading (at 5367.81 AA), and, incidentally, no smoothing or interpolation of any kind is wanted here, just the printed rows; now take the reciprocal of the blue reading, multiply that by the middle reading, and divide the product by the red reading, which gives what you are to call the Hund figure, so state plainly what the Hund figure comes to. 0.0347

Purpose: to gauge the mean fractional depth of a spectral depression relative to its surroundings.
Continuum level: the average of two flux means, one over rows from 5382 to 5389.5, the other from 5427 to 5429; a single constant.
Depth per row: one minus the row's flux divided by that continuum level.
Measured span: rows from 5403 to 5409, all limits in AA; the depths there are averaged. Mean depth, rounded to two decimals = 0.11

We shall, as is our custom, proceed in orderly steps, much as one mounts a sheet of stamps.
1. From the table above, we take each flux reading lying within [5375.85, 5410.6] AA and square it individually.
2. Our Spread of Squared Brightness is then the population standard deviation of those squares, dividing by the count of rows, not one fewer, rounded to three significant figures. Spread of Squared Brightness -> 126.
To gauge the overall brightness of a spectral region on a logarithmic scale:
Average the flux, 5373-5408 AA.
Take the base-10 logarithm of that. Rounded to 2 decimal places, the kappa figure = 1.45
